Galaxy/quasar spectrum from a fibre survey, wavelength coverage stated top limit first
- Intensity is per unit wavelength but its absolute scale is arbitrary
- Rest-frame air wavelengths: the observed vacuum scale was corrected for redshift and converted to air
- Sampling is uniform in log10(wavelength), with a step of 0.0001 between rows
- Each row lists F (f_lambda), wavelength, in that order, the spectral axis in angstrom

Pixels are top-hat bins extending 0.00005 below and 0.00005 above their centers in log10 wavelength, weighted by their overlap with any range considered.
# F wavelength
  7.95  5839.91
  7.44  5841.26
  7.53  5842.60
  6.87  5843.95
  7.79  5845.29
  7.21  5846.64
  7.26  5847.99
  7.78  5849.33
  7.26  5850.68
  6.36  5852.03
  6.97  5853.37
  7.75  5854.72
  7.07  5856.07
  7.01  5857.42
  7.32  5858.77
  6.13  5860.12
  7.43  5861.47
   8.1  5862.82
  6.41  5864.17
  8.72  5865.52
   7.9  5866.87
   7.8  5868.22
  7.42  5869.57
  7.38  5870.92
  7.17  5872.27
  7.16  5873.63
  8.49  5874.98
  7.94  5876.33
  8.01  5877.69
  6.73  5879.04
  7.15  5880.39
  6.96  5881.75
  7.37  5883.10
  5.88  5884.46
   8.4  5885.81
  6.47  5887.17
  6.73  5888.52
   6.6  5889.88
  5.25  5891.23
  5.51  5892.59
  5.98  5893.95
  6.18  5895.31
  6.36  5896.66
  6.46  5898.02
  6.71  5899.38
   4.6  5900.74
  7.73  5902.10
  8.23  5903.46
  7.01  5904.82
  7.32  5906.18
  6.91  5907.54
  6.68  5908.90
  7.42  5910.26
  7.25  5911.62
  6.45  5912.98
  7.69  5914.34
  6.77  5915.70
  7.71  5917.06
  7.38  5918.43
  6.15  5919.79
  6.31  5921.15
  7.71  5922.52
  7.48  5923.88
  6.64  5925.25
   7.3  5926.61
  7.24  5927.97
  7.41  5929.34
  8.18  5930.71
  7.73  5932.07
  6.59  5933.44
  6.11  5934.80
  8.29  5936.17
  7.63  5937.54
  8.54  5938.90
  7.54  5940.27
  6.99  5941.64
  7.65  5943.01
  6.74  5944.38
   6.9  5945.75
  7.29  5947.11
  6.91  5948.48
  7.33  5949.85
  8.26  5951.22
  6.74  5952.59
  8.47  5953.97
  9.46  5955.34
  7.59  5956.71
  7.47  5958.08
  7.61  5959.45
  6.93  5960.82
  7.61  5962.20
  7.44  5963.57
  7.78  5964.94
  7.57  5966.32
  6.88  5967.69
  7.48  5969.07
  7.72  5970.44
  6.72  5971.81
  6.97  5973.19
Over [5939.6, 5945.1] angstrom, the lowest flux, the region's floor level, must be 6.74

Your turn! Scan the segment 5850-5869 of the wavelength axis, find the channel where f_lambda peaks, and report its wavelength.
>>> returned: 5865.52 angstrom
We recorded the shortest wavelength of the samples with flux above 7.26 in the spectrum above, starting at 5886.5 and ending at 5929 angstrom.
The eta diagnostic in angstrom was 5902.10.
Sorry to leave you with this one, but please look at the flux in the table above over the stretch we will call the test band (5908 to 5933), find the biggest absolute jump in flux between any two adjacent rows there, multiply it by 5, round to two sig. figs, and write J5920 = 7.0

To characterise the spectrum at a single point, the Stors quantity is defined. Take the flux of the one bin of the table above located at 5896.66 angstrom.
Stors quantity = 6.36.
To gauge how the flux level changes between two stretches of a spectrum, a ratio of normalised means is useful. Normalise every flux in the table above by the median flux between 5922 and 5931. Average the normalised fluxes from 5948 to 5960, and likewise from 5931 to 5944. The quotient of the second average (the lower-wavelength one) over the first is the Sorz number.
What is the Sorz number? 0.96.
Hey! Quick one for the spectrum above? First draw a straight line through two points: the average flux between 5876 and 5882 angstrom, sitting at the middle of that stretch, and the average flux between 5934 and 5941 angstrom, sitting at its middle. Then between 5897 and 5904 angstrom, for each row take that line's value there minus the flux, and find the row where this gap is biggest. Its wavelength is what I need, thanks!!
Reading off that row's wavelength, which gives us 5900.74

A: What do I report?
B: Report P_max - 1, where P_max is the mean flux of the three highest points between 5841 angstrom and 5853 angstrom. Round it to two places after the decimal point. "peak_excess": 6.70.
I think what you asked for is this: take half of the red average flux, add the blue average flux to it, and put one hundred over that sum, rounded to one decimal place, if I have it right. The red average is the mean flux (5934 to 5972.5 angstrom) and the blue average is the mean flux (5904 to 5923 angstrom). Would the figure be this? 9.3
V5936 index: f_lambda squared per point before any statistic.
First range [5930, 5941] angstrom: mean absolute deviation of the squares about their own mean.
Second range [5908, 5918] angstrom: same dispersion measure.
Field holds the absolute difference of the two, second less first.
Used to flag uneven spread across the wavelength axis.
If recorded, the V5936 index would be 3.0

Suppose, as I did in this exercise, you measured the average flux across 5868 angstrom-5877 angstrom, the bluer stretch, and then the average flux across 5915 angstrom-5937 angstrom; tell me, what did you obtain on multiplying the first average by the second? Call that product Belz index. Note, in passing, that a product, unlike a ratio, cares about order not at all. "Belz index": 54.8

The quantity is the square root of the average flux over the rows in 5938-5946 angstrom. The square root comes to 2.72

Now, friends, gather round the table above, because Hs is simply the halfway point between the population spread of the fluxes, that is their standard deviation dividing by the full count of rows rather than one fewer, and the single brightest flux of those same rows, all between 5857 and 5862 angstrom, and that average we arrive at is 4.0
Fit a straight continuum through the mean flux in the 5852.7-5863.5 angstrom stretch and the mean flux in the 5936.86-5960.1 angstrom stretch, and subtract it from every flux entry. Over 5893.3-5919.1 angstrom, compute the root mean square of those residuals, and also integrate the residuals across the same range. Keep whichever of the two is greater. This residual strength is 0.9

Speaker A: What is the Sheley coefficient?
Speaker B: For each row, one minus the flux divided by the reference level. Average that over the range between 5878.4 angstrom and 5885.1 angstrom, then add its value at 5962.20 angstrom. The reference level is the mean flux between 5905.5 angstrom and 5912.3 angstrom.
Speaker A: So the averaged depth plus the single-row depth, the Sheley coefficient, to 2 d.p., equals -0.03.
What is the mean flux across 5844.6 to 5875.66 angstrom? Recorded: 7.4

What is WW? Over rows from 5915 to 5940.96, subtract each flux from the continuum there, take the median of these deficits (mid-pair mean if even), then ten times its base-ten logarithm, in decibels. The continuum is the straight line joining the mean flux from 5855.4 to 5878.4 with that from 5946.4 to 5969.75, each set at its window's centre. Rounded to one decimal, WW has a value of -8.5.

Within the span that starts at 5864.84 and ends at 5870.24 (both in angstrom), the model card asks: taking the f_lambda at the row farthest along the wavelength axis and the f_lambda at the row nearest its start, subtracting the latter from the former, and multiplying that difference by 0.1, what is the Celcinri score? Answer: -0.13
